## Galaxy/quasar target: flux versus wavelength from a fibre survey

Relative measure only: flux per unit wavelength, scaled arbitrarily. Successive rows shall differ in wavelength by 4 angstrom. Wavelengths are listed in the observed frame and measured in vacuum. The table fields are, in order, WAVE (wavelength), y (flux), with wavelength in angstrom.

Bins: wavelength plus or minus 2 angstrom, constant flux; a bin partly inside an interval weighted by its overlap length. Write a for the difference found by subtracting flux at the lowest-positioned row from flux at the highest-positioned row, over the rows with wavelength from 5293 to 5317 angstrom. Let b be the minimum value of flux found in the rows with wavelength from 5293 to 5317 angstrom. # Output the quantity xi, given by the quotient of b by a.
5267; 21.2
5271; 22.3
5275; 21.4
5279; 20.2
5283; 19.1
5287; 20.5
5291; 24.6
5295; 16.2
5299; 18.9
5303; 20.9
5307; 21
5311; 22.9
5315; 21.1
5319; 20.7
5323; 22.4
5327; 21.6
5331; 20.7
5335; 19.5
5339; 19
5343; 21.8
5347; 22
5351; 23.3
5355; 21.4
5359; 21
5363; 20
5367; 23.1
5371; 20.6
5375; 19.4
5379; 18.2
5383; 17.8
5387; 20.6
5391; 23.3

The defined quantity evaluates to 3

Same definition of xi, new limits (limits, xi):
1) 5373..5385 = -11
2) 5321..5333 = -12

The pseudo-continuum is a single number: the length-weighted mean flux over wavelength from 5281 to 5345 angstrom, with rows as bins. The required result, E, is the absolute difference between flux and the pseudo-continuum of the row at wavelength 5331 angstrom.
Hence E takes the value 0.0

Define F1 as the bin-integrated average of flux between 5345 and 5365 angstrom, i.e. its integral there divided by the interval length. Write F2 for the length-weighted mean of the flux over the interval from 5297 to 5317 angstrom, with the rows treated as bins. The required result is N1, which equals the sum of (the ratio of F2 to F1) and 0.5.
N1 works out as 1.473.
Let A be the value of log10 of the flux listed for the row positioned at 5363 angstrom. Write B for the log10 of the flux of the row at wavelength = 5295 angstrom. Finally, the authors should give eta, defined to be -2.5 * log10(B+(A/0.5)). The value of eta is -1.45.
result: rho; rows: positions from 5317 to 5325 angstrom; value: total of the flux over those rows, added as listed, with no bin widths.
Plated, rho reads 43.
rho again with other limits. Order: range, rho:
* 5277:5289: 60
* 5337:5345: 41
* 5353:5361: 42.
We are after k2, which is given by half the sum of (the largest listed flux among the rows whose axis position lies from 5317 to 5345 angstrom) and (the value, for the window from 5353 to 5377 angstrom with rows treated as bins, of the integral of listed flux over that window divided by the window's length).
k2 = 21.7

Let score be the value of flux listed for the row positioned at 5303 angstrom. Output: 20.9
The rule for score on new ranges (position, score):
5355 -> 21.4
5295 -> 16.2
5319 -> 20.7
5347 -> 22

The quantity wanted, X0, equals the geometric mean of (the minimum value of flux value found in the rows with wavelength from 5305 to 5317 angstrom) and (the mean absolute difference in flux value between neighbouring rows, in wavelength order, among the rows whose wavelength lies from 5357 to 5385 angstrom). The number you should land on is 5.7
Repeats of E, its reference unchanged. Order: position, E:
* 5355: 0.7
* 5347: 1.3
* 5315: 0.4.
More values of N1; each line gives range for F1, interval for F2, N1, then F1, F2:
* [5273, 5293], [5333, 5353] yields 1.498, 21.2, 21.1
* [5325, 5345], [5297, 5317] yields 1.521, 20.5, 21.0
